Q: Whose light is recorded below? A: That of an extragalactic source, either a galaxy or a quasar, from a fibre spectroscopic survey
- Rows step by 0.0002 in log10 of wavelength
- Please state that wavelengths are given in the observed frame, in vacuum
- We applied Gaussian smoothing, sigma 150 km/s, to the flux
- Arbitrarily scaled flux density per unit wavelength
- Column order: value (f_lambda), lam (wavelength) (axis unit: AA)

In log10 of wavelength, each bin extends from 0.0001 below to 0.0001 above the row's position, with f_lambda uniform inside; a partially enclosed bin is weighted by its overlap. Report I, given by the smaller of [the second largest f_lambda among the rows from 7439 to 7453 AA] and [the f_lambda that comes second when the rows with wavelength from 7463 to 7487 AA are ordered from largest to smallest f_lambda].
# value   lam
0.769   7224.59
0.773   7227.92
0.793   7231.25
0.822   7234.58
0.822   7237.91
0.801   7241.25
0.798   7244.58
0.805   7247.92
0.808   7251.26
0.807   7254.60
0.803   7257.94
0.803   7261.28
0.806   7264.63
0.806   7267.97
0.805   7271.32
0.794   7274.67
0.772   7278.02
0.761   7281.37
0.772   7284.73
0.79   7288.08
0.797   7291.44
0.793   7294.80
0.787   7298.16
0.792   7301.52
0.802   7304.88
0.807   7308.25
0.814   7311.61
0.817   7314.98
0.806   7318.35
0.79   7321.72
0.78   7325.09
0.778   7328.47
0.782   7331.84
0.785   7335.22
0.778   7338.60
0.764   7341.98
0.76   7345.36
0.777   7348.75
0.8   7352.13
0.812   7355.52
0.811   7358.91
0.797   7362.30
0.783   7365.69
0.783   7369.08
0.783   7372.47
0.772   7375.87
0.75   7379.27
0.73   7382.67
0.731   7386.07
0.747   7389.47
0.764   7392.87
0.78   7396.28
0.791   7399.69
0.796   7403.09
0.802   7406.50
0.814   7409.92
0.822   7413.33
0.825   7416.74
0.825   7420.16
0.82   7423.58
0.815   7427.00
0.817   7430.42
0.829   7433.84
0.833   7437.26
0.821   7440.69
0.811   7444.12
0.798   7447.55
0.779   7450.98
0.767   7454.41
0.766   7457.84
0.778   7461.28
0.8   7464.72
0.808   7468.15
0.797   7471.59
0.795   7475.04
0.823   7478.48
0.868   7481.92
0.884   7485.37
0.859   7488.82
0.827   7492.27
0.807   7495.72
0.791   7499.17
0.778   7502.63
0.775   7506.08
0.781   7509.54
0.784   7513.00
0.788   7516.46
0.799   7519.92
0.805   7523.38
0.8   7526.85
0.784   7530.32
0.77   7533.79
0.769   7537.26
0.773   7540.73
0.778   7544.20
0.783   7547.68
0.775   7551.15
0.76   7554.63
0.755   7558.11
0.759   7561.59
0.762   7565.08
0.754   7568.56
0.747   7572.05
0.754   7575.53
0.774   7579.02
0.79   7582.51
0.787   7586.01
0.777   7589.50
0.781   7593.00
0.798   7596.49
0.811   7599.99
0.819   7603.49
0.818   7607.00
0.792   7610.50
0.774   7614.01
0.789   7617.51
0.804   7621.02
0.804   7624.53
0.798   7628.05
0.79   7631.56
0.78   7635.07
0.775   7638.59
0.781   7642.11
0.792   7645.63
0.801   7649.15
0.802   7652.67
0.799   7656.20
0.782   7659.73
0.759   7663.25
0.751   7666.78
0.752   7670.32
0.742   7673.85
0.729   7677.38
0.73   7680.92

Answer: 0.81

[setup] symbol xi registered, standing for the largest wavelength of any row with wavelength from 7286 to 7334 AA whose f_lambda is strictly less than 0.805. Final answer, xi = 7331.84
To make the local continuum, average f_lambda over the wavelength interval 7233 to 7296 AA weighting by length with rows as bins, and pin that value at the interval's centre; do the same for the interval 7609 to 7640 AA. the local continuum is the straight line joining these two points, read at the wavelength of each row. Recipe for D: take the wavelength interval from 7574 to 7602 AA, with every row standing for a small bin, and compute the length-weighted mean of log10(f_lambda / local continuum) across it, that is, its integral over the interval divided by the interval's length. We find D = -0.003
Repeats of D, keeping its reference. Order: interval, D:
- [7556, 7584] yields -0.016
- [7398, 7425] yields 0.009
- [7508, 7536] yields -0.002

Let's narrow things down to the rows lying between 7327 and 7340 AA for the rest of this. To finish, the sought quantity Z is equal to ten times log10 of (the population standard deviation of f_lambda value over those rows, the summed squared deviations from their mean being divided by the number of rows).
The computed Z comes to -25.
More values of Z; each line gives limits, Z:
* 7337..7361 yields -17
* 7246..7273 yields -28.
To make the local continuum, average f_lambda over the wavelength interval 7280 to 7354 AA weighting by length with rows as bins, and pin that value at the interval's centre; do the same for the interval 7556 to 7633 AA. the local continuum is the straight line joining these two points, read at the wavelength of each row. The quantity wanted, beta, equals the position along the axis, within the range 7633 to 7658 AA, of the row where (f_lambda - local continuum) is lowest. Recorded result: 7638.59 AA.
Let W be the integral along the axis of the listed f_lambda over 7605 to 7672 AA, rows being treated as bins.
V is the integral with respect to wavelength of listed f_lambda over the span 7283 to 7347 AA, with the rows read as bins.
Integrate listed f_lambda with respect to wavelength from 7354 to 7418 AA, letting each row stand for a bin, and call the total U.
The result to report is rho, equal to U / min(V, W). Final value 0.99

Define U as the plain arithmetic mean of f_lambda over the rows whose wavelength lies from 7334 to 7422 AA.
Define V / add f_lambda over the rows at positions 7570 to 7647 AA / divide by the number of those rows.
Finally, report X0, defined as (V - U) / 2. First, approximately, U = 0.784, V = 0.788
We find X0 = 0.002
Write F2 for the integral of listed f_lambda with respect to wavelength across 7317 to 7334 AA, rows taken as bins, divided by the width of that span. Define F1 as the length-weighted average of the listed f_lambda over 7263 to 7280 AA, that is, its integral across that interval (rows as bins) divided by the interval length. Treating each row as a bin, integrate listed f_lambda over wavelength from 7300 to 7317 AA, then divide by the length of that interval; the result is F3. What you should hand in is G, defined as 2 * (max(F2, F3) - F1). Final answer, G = 0.021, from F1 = 0.796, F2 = 0.787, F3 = 0.807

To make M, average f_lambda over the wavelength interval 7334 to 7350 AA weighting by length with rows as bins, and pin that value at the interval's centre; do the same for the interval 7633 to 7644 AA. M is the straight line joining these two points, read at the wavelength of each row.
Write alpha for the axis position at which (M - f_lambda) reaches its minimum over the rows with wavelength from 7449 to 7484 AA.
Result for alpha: 7481.92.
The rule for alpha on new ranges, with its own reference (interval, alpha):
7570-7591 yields 7582.51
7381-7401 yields 7399.69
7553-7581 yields 7579.02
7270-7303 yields 7271.32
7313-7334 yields 7314.98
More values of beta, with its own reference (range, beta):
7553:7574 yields 7572.05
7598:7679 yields 7677.38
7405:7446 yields 7406.50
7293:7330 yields 7328.47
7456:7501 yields 7457.84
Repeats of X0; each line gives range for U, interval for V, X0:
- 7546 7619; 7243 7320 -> 0.009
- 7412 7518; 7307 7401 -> -0.014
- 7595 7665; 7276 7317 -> -0.001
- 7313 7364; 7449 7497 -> 0.011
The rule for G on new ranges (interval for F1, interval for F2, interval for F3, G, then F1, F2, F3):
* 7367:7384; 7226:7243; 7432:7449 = 0.108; 0.765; 0.802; 0.819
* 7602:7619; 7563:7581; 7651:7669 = -0.041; 0.798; 0.759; 0.777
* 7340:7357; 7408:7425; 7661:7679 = 0.077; 0.782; 0.821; 0.748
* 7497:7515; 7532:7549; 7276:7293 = -0.008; 0.783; 0.774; 0.779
